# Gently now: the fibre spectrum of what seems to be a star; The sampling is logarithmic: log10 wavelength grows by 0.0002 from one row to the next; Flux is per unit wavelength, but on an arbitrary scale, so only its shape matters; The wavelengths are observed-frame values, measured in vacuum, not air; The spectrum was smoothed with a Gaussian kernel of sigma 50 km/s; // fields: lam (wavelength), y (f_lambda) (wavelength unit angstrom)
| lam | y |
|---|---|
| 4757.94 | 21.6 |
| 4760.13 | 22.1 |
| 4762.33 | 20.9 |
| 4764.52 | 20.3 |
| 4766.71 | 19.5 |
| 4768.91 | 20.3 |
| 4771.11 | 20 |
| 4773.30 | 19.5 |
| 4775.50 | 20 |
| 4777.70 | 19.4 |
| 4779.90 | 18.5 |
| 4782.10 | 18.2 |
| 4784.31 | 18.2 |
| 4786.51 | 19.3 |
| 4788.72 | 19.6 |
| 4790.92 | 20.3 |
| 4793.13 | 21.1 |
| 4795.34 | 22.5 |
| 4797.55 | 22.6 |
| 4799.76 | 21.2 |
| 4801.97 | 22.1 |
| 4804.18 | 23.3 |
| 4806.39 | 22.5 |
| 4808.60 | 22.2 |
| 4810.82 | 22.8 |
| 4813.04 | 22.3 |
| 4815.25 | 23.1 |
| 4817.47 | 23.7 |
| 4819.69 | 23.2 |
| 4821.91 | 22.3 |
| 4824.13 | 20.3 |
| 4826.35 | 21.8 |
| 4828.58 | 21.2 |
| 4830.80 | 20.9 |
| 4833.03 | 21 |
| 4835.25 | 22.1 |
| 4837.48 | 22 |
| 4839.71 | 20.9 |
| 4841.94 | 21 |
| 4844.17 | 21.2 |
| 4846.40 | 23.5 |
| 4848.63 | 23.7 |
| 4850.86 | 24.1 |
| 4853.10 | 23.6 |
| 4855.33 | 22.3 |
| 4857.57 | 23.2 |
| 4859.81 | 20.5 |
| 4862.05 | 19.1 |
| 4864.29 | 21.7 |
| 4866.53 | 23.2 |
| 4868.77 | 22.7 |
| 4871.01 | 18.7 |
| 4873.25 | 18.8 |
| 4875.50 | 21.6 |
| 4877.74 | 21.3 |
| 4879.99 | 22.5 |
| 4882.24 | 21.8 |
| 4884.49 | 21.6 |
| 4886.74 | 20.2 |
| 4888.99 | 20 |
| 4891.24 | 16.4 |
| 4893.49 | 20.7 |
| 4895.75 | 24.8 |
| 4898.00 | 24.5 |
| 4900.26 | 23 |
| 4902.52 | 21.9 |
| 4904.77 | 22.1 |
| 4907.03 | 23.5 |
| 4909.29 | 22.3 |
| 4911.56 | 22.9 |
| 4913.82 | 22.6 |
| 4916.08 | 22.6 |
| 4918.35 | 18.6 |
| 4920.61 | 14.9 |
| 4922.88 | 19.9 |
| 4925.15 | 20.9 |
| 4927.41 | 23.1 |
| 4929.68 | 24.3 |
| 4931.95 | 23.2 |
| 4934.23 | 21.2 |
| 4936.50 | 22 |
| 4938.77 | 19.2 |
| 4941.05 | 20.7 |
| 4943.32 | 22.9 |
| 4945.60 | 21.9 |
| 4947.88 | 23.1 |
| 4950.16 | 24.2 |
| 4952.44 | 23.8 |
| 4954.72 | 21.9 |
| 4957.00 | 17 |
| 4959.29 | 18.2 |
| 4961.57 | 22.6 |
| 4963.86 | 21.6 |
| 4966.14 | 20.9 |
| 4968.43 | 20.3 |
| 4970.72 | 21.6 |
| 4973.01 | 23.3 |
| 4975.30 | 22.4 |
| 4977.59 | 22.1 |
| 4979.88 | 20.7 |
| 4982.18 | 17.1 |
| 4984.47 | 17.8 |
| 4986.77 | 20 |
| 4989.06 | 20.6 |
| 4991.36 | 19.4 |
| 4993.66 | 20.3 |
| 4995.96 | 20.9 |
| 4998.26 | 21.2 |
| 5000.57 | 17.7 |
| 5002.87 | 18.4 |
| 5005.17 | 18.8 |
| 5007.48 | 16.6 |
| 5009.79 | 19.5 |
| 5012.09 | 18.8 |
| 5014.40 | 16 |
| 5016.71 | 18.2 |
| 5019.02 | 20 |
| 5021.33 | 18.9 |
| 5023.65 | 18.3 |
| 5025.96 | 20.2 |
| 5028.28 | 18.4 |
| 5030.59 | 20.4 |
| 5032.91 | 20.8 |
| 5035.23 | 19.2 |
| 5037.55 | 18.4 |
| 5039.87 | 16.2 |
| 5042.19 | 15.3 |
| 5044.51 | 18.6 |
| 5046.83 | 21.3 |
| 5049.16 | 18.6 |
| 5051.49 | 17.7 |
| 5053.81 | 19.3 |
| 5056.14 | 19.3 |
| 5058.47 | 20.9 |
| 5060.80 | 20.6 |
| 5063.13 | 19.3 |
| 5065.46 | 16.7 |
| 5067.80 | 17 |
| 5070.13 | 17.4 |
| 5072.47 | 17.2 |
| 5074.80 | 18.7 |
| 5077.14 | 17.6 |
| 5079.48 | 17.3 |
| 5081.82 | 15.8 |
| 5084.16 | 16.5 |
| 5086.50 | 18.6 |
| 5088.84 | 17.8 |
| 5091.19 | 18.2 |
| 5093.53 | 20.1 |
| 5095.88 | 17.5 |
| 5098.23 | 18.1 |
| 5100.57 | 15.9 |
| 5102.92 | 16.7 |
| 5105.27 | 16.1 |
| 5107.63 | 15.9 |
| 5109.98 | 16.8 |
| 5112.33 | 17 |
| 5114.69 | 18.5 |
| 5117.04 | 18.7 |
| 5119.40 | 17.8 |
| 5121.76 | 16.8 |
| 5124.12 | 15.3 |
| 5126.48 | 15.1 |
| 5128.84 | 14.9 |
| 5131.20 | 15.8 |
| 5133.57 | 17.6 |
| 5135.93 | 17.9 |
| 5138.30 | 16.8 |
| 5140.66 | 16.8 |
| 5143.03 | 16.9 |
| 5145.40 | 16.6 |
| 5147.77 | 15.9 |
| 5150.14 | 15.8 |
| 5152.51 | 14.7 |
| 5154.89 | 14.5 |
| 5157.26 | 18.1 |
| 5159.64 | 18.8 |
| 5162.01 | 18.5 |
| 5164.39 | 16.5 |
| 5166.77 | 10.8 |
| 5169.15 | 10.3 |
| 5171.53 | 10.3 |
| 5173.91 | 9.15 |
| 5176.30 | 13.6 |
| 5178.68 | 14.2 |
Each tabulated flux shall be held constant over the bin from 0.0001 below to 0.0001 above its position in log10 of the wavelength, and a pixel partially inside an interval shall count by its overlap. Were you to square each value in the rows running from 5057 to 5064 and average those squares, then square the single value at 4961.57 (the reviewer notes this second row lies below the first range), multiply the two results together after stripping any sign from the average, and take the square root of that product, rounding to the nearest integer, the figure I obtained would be 458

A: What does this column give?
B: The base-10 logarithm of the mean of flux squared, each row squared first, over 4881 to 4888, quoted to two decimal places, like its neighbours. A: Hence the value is 2.65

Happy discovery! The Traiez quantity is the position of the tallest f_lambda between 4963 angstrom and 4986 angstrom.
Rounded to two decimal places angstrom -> 4973.01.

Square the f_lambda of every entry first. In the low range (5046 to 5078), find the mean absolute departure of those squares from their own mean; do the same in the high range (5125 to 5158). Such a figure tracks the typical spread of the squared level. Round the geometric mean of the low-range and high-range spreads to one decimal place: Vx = 38.8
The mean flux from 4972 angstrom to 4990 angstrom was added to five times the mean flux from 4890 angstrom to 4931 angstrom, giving 128.6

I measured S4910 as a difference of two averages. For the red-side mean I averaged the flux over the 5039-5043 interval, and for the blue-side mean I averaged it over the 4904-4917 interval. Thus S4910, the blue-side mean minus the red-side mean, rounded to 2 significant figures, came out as 6.9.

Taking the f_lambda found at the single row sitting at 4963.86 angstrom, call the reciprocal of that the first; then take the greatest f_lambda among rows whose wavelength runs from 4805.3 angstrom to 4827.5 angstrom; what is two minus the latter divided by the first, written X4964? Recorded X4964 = -510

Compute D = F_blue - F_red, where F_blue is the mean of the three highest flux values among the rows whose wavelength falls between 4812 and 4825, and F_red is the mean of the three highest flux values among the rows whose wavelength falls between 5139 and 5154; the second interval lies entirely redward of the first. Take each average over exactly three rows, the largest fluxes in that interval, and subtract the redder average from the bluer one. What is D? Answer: 7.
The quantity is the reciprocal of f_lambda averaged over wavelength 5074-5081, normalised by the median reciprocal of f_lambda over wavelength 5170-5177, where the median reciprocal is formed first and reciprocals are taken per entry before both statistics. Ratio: 0.58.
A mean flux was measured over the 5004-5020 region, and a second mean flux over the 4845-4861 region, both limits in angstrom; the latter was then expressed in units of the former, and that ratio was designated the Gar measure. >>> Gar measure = 1.26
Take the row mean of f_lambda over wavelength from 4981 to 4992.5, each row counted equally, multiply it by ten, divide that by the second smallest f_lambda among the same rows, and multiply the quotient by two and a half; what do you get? 26.7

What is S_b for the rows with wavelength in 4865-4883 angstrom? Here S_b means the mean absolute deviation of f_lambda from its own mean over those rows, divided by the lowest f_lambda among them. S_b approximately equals 0.069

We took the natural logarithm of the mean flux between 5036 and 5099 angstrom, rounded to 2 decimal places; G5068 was 2.90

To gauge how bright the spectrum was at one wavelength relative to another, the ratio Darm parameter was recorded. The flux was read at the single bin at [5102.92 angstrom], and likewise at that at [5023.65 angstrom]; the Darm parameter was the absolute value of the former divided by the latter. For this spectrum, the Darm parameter 0.91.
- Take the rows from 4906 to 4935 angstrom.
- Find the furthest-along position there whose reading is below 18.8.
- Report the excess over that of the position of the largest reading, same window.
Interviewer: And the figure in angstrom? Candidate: 9.1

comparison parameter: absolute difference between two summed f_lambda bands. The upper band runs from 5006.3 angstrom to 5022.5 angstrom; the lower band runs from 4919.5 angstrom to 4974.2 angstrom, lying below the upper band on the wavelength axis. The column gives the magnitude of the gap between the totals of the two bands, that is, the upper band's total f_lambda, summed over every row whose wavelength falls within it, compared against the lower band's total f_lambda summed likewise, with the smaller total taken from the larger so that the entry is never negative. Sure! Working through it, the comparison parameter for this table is 385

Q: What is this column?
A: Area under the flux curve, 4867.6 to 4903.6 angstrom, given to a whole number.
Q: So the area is 766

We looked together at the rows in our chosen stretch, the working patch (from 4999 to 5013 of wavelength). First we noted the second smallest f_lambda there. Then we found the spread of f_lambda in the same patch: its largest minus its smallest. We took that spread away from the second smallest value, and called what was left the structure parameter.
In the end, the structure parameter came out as 15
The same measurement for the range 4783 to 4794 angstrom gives 16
